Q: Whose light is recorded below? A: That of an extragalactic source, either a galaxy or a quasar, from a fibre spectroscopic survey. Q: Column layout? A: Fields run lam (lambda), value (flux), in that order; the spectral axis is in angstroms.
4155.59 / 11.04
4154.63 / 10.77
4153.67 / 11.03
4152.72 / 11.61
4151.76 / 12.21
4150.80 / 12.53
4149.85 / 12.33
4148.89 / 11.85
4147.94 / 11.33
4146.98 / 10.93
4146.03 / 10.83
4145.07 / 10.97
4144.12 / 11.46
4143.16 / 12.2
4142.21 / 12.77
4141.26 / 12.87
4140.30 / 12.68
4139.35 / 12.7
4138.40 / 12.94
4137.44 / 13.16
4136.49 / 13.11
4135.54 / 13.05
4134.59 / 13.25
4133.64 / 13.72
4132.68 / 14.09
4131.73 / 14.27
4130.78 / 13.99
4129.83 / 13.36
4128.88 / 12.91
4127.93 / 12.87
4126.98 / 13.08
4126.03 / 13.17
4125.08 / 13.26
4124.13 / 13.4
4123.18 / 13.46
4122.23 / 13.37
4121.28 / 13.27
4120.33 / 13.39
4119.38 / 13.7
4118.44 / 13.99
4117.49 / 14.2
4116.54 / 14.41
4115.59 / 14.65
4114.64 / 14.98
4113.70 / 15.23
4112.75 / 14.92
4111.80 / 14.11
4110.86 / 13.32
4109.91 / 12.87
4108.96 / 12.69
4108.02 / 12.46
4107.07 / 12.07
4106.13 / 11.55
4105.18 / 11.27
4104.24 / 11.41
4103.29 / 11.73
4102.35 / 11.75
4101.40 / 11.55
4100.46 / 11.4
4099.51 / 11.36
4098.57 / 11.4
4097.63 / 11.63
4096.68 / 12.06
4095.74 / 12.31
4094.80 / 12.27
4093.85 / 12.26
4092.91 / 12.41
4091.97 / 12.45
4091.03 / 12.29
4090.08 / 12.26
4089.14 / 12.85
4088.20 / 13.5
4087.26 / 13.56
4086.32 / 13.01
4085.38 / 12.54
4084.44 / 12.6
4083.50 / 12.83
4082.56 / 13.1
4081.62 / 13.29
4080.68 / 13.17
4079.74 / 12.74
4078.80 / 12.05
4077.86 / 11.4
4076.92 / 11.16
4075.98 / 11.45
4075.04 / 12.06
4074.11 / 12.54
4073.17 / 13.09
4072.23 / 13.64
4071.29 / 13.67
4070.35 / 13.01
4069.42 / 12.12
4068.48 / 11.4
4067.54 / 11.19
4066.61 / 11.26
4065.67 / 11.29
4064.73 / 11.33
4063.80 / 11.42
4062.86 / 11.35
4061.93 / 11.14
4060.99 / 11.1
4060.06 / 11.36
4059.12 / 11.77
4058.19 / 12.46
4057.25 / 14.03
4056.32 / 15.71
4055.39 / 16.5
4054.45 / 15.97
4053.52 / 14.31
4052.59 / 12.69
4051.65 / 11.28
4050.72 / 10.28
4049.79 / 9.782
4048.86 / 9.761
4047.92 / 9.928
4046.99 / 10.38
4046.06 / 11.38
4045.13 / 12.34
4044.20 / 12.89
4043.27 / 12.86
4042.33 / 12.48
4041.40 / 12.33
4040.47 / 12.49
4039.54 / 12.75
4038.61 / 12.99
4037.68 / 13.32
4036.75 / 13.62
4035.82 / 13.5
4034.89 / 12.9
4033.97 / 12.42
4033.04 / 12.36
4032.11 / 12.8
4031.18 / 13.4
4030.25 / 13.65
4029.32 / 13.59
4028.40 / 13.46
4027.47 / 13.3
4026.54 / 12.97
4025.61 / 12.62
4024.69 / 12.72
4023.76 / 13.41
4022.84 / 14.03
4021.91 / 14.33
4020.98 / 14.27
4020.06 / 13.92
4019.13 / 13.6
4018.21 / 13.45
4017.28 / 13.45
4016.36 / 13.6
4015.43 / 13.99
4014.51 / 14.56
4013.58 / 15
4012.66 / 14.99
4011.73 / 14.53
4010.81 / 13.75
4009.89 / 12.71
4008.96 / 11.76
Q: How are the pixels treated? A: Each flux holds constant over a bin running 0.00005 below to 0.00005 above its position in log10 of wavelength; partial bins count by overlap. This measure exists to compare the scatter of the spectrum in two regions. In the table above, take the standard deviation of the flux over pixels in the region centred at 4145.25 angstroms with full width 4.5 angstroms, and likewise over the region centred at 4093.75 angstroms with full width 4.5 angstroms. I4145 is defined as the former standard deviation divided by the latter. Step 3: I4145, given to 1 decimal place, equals 6.7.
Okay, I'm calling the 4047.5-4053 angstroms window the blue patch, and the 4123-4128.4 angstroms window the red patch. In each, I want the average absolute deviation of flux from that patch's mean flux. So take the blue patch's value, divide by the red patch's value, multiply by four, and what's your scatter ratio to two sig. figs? 22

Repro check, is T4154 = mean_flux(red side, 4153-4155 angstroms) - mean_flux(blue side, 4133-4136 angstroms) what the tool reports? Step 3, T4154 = -2.4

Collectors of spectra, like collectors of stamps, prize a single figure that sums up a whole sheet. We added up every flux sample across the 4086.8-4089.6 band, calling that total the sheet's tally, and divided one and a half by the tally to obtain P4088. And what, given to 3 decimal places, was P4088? 0.038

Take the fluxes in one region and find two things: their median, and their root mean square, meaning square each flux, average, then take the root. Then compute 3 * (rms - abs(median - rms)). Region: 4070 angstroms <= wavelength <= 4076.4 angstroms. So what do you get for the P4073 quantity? 37.8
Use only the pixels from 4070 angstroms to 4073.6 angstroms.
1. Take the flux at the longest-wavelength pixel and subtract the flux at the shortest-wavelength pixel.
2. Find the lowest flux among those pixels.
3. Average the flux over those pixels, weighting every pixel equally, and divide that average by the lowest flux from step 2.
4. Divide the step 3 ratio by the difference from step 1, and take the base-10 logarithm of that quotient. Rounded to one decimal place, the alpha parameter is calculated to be 1.1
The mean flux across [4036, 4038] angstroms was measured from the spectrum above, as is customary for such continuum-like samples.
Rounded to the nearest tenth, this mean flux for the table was 13.5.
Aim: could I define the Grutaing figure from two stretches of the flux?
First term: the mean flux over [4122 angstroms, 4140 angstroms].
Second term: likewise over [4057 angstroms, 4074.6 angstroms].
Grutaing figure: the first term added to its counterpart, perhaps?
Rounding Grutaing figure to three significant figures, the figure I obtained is 25.4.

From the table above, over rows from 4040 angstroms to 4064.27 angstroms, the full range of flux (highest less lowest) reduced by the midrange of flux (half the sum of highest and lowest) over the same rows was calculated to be -6.4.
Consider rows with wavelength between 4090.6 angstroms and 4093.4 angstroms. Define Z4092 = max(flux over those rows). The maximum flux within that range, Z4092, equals 12.45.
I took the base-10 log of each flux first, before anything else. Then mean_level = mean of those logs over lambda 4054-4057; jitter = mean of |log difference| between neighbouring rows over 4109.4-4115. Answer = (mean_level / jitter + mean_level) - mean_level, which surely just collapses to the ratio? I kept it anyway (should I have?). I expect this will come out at 75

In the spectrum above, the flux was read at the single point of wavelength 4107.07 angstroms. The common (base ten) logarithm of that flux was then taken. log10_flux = 1.08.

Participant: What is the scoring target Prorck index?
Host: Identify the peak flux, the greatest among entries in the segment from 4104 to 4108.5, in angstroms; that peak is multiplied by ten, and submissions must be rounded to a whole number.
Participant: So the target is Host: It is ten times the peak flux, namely 125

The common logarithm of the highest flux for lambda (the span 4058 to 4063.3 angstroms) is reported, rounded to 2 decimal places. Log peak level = 1.10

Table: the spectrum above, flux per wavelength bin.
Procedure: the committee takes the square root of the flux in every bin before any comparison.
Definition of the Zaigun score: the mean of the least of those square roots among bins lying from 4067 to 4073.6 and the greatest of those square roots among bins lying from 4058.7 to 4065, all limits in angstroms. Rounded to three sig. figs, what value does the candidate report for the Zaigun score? 3.39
